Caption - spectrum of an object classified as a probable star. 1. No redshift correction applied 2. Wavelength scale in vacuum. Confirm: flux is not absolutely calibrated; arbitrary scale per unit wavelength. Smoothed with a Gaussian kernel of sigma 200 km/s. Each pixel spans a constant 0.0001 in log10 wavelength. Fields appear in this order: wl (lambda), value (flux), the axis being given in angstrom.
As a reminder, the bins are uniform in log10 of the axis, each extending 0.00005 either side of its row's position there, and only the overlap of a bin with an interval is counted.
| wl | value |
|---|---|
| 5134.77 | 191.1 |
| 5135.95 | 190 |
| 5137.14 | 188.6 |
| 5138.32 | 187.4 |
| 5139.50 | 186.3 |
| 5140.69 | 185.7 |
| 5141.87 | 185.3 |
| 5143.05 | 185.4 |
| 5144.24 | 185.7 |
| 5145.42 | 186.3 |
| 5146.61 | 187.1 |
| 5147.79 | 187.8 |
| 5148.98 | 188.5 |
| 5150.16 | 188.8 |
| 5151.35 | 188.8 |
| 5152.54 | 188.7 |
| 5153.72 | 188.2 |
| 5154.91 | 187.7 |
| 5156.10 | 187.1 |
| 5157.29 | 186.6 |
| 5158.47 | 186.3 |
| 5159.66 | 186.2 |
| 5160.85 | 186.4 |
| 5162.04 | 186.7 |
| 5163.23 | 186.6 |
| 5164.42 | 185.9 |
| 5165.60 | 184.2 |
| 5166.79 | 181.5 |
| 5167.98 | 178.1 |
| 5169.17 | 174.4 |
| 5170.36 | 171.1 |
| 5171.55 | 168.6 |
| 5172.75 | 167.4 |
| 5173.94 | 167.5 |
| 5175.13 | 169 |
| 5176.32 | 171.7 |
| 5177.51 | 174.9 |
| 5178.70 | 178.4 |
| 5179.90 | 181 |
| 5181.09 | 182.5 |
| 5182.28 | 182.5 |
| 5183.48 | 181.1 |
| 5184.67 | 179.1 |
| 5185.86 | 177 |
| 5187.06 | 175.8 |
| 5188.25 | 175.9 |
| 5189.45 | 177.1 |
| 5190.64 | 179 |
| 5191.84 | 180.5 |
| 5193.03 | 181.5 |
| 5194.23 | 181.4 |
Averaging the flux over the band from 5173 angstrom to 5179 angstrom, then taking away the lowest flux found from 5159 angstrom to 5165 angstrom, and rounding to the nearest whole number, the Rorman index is -14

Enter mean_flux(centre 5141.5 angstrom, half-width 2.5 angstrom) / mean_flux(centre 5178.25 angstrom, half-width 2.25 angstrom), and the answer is 1.05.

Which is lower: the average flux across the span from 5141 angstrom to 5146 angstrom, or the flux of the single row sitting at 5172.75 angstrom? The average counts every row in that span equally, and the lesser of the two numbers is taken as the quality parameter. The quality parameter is 167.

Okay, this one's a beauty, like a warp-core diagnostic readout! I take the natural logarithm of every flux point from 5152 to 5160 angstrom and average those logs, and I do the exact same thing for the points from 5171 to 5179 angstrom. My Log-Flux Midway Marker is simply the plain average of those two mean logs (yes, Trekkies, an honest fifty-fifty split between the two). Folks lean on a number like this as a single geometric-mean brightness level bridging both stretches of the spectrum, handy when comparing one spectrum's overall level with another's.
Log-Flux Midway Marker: 5.19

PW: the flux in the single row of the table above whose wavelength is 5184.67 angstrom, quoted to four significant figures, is 179.1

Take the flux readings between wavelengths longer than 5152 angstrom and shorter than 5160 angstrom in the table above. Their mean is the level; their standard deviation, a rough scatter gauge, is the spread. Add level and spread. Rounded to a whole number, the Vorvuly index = 188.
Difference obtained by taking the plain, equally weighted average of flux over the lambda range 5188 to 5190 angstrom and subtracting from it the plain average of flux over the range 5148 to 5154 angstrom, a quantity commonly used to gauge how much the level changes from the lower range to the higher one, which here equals -12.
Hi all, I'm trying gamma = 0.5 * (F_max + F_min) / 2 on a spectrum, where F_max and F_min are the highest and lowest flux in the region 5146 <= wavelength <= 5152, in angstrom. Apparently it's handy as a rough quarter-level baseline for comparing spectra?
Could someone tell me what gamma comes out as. 94.0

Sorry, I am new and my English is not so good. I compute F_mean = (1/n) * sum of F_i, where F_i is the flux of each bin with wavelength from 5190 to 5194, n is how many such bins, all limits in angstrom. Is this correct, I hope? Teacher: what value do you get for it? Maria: 180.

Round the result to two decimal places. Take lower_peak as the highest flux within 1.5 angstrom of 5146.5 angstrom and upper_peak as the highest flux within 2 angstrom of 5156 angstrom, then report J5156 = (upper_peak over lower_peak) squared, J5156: 1.00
